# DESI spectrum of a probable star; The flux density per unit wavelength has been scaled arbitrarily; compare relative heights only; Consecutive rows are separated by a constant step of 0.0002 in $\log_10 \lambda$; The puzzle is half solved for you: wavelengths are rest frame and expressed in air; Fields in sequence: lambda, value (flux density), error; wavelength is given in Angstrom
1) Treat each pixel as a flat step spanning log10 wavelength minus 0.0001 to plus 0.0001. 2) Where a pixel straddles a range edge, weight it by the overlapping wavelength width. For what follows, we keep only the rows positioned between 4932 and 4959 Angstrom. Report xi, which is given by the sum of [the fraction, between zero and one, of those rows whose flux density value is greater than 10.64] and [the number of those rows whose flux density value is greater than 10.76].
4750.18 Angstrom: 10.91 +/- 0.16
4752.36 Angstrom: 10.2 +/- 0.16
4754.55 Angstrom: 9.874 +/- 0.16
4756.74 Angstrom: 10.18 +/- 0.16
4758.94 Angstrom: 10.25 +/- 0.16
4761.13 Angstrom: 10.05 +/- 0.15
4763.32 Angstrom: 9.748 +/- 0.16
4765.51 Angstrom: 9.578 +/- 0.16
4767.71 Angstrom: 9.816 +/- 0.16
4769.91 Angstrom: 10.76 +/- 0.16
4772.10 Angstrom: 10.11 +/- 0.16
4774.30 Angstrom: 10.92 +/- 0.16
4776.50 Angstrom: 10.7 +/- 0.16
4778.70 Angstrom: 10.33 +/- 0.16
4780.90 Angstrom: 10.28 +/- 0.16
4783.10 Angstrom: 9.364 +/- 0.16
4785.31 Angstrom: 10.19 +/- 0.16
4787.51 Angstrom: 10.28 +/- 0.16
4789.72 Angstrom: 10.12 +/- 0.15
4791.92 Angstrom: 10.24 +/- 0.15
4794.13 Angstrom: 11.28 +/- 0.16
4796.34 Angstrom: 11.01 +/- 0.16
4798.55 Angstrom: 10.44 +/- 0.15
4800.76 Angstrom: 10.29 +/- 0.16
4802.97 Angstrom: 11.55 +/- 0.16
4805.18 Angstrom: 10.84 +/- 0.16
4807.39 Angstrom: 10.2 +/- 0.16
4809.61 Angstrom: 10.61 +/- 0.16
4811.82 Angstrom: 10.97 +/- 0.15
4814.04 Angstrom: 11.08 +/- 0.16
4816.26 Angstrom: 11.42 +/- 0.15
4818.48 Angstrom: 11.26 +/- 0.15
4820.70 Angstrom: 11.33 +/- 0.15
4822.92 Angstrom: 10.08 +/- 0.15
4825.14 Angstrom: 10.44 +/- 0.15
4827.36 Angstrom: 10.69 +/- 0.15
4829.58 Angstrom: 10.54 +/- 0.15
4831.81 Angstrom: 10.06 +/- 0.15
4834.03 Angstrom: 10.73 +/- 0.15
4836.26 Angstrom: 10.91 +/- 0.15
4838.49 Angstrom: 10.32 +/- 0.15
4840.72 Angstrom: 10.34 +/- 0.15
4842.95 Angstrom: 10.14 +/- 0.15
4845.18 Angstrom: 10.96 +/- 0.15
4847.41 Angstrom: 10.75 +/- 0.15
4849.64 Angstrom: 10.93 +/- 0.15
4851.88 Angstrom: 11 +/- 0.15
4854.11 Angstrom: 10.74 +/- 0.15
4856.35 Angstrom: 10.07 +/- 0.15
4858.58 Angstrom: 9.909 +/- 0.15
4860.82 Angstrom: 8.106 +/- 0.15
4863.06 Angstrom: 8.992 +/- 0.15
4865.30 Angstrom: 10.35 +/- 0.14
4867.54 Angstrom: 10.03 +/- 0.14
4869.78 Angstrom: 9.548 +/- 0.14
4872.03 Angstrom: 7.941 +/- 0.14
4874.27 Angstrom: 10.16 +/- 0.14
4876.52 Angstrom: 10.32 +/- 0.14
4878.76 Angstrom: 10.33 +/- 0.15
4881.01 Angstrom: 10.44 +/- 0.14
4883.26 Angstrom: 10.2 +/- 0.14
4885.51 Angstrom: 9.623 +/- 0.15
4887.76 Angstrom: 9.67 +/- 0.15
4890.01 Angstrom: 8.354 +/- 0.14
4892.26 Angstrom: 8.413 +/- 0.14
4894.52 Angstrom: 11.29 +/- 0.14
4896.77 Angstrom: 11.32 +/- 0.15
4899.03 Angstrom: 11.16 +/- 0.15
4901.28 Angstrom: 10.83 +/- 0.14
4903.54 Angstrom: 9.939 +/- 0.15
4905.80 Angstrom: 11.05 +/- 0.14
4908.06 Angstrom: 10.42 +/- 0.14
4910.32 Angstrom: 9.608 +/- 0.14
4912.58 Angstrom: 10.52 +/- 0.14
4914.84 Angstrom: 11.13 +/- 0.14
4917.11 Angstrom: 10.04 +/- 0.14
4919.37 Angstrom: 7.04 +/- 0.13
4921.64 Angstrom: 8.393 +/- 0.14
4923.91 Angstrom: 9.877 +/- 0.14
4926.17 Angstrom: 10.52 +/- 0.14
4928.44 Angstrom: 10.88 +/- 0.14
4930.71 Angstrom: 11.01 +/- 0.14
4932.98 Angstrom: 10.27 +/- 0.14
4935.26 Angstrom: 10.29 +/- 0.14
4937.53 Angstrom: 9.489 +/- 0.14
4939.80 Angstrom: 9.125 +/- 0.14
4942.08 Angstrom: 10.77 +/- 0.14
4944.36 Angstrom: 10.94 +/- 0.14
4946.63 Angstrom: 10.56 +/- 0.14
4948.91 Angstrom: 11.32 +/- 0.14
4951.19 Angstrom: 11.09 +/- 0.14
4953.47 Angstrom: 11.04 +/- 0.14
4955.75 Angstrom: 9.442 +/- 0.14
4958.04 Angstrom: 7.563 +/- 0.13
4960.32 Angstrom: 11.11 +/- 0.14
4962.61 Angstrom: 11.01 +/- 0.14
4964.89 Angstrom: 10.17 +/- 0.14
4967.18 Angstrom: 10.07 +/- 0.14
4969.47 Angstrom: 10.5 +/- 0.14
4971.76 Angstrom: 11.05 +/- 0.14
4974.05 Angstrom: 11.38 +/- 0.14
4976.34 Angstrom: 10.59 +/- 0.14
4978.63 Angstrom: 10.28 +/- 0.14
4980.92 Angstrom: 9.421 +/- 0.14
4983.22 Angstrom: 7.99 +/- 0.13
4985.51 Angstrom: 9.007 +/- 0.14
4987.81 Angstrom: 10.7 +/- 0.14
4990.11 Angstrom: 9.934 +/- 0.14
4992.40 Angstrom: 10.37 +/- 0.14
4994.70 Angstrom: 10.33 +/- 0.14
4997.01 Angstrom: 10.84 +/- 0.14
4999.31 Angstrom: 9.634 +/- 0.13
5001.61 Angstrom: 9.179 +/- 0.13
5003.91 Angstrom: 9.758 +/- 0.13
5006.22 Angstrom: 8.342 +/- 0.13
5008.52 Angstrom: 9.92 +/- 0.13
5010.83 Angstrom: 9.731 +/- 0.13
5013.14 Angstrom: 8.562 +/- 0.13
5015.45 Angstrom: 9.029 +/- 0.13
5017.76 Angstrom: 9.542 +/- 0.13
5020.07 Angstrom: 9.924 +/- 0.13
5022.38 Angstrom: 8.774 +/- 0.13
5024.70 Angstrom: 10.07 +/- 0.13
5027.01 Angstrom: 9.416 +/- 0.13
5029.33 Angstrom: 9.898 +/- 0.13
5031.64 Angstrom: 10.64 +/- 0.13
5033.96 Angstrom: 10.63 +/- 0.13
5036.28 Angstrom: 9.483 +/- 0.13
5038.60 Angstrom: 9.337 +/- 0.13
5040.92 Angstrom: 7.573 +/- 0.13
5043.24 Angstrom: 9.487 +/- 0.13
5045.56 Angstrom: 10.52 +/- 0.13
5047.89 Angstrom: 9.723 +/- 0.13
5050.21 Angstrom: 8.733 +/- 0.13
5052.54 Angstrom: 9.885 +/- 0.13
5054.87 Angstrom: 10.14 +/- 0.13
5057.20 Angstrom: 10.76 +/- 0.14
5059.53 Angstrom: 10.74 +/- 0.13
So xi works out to 5.4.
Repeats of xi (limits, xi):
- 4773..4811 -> 5.4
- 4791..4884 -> 13.4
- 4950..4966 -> 4.6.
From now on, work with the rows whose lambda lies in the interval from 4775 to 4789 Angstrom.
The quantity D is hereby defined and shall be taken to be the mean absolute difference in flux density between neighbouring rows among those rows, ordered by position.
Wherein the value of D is 0.45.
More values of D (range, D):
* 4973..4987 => 0.88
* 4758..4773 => 0.42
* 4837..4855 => 0.25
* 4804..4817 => 0.37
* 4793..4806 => 0.59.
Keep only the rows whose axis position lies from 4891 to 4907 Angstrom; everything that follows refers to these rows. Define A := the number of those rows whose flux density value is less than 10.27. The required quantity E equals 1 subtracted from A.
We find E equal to 1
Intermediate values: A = 2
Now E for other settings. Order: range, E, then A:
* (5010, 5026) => 6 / 7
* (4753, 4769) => 6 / 7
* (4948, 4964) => 1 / 2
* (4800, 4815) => 0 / 1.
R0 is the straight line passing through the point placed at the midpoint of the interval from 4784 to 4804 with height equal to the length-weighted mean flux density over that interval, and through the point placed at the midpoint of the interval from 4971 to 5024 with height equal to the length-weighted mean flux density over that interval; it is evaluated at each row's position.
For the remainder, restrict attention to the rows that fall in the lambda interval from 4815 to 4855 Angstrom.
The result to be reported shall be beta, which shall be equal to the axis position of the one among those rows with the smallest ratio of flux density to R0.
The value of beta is 4822.92 Angstrom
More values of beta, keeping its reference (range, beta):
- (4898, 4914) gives 4910.32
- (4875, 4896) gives 4890.01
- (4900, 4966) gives 4919.37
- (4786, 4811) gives 4789.72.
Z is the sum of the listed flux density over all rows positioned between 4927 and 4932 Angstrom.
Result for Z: 22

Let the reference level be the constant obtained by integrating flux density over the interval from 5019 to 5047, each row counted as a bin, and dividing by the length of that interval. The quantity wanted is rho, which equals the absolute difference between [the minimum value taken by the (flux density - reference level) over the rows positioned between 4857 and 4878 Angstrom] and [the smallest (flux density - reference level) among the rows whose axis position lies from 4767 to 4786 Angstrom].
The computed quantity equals 1.4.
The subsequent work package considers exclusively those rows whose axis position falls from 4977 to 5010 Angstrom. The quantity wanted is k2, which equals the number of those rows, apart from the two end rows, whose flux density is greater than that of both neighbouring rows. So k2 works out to 4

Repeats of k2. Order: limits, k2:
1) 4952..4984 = 2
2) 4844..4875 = 2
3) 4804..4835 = 3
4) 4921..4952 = 4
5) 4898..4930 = 2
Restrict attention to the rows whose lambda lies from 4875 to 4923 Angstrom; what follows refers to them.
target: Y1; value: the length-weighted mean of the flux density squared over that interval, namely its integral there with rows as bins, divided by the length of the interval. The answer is 101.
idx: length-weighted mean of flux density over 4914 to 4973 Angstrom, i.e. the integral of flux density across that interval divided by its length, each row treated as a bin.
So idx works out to 10.2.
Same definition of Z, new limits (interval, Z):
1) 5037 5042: 17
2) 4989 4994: 20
